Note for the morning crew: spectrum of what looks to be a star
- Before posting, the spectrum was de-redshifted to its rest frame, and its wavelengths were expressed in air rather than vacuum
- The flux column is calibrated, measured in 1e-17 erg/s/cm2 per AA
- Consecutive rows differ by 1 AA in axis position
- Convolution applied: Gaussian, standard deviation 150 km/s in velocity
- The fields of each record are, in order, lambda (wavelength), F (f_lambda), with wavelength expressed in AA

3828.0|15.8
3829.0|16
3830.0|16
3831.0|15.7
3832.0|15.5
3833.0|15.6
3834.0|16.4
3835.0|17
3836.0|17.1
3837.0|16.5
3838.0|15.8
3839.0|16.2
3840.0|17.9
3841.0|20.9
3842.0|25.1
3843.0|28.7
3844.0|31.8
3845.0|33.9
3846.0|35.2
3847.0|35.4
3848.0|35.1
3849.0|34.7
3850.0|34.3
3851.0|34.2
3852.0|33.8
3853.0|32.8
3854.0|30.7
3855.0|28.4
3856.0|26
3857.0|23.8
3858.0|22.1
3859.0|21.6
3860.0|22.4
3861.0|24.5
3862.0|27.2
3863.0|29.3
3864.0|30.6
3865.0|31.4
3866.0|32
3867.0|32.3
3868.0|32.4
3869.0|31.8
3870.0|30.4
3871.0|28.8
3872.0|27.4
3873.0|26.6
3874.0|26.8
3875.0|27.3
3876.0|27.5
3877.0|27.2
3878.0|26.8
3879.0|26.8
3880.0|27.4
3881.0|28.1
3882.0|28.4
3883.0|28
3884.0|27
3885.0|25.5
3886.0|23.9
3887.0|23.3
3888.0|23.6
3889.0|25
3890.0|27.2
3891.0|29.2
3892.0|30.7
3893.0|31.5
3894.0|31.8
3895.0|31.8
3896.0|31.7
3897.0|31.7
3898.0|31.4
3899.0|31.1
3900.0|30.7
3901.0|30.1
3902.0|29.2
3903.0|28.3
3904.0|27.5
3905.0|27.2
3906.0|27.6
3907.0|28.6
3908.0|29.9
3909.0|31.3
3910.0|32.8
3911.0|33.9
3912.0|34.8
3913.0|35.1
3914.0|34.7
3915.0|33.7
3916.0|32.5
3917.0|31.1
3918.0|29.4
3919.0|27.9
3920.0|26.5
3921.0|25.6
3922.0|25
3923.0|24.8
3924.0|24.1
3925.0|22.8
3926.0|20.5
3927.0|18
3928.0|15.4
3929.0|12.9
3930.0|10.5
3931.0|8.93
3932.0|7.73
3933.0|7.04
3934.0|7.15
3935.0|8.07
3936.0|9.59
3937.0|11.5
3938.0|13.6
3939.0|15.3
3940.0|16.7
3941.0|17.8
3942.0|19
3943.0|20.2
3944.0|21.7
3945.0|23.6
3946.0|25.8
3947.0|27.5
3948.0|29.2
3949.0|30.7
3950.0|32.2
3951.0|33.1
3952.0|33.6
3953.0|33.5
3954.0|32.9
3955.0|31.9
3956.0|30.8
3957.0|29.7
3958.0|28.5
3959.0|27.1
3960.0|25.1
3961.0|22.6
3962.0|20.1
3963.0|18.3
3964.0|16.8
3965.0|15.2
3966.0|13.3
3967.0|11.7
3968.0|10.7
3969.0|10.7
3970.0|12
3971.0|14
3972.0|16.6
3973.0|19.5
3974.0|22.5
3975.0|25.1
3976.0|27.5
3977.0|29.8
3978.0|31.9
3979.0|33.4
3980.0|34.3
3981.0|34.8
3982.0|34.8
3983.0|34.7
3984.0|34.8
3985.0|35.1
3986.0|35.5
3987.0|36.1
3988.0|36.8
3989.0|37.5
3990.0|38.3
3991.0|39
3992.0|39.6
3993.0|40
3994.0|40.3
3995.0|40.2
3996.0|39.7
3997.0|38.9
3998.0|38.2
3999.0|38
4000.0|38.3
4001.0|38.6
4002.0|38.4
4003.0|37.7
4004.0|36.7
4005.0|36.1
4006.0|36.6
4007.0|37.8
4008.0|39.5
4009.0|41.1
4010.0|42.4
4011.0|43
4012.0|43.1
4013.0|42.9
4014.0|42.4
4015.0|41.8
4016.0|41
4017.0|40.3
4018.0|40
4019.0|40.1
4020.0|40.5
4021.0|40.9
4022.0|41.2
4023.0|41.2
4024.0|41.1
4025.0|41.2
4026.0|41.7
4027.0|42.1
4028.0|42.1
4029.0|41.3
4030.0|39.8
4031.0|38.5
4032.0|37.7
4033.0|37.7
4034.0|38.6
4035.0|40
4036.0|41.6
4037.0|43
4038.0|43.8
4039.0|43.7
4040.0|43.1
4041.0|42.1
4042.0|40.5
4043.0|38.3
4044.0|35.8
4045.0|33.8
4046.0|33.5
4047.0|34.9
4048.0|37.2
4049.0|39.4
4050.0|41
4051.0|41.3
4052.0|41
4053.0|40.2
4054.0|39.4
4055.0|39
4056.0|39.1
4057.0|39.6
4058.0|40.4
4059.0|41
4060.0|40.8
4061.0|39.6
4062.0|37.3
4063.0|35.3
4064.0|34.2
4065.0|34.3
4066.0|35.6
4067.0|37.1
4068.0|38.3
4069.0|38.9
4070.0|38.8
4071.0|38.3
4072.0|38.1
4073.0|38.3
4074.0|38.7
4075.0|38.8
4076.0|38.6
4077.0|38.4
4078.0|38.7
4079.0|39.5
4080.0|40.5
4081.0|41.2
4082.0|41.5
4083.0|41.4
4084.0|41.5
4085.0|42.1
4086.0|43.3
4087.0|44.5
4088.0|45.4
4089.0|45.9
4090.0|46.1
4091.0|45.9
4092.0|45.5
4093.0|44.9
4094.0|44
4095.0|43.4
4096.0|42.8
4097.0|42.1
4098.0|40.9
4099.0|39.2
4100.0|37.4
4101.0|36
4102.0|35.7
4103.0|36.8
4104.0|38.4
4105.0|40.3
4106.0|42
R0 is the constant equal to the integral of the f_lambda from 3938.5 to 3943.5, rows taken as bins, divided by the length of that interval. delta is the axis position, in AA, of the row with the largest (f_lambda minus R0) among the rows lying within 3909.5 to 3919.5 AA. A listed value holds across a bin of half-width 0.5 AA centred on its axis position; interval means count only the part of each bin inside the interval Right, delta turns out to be 3913.0 AA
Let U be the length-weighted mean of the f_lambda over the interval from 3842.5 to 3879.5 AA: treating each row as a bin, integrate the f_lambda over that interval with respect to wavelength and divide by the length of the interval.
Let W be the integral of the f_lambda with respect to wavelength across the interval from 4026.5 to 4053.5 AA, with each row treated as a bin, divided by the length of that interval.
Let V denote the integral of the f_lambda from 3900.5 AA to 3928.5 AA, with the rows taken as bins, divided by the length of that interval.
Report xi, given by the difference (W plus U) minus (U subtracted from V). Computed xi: 71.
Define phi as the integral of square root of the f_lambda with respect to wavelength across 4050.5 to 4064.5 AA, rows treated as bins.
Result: 88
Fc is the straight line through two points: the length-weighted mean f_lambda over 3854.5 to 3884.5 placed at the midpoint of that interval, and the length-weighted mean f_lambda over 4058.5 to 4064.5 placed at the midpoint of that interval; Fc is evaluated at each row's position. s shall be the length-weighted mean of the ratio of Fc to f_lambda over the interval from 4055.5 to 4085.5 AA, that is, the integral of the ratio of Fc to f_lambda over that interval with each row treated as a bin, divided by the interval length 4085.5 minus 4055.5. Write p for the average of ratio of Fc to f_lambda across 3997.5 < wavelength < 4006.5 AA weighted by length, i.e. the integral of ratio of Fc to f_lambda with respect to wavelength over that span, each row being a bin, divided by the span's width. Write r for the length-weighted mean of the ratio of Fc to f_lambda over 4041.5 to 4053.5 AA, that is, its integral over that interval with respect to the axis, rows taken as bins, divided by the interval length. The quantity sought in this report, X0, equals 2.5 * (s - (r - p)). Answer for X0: 2.3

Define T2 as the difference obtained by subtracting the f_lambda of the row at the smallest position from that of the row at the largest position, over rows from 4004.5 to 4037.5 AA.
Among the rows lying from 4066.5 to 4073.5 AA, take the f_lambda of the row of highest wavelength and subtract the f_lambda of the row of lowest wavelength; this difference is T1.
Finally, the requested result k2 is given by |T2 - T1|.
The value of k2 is 6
